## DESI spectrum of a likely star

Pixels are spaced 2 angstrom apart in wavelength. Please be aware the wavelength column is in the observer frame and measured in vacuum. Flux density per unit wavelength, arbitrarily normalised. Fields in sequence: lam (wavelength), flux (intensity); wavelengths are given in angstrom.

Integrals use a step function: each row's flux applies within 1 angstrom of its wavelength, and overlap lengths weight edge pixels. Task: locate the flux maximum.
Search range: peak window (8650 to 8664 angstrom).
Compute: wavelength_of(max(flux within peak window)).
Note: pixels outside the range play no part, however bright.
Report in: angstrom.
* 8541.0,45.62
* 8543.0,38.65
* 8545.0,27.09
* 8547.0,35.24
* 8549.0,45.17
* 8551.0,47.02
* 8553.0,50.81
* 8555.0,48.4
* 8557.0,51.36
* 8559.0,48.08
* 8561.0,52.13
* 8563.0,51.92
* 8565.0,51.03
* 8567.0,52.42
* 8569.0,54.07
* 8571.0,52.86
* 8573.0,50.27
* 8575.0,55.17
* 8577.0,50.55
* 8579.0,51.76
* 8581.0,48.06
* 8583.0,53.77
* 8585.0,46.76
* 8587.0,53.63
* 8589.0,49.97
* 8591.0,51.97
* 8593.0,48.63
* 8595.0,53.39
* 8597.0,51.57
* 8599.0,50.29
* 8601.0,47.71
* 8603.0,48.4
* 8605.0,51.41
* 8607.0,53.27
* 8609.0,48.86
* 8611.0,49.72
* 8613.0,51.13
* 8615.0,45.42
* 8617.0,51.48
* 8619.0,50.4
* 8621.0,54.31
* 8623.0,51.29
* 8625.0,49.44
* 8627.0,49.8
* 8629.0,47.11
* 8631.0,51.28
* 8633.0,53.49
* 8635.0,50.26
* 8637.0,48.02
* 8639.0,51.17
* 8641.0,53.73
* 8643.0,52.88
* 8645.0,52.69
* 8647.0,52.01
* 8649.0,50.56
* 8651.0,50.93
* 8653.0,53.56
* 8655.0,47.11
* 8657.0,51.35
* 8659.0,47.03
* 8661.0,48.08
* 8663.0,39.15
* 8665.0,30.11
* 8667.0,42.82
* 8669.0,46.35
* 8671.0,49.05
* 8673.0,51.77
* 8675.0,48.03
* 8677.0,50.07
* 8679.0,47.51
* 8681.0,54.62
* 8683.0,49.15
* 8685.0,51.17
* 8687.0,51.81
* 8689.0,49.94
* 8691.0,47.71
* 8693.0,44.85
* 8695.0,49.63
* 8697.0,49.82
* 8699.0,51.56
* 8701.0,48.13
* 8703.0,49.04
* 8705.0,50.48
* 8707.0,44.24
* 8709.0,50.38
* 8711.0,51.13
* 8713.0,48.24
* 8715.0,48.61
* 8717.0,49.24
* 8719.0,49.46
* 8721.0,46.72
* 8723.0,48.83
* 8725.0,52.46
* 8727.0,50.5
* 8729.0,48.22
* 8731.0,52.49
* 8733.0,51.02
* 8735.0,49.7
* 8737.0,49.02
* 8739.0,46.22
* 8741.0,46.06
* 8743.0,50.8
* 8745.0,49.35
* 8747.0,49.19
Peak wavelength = 8653.0 angstrom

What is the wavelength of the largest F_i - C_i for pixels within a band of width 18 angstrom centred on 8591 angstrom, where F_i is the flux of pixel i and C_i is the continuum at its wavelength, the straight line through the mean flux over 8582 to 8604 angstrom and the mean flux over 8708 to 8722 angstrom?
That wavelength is 8583.0 angstrom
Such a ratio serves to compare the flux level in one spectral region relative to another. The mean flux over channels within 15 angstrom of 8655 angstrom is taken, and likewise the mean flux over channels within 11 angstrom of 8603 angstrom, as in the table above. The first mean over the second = 0.95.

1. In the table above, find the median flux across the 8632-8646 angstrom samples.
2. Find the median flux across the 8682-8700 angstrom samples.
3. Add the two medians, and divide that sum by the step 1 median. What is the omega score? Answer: 1.95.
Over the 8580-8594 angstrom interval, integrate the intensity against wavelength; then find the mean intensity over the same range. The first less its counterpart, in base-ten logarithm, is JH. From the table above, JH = 2.8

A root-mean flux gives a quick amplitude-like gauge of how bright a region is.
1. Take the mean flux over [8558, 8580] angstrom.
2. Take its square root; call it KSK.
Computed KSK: 7.20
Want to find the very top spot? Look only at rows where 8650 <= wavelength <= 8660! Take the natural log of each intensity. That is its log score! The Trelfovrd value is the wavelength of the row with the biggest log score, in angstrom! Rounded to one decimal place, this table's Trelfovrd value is 8653.0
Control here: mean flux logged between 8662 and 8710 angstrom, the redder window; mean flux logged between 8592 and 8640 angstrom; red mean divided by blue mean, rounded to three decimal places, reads 0.950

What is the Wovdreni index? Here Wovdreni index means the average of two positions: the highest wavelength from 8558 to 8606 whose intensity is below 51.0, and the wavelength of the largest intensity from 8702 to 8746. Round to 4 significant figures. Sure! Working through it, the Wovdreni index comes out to 8667 angstrom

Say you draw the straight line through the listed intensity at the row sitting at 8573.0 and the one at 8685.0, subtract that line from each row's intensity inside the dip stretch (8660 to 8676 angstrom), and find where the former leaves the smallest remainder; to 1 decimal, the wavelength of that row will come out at 8665.0 angstrom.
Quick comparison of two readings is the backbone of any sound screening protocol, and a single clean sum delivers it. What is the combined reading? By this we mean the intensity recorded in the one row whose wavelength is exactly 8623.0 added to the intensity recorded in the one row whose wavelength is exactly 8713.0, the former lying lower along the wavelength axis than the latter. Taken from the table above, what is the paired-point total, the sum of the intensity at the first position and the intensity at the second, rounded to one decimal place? 99.5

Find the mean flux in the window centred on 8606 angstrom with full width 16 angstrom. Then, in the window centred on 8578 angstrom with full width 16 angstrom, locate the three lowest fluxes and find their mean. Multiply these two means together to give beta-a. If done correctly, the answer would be 2423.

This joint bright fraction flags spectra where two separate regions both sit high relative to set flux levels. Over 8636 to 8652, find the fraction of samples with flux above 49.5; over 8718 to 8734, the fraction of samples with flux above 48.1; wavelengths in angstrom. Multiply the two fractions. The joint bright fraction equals 0.77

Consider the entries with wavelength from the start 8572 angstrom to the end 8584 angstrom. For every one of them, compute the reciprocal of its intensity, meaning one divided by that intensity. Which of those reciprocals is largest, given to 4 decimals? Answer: 0.0208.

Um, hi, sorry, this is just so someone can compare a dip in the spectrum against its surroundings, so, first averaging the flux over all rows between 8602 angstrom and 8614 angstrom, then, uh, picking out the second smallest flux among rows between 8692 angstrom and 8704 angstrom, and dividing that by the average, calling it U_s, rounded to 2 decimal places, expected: 0.95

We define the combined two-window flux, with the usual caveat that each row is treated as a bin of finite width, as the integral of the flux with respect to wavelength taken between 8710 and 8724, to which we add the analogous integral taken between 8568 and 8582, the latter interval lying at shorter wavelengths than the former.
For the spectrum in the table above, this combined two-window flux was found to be 1410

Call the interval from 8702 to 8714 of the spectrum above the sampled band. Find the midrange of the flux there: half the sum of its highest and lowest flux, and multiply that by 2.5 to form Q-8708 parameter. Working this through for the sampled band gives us 119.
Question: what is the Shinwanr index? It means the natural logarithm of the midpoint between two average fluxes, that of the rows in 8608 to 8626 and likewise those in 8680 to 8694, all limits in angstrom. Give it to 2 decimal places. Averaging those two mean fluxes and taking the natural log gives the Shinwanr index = 3.91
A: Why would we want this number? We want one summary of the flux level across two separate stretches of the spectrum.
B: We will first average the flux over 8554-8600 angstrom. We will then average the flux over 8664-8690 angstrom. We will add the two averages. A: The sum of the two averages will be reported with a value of 99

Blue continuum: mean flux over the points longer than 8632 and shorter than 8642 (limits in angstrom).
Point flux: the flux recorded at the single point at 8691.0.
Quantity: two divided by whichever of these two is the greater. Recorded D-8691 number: 0.0390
